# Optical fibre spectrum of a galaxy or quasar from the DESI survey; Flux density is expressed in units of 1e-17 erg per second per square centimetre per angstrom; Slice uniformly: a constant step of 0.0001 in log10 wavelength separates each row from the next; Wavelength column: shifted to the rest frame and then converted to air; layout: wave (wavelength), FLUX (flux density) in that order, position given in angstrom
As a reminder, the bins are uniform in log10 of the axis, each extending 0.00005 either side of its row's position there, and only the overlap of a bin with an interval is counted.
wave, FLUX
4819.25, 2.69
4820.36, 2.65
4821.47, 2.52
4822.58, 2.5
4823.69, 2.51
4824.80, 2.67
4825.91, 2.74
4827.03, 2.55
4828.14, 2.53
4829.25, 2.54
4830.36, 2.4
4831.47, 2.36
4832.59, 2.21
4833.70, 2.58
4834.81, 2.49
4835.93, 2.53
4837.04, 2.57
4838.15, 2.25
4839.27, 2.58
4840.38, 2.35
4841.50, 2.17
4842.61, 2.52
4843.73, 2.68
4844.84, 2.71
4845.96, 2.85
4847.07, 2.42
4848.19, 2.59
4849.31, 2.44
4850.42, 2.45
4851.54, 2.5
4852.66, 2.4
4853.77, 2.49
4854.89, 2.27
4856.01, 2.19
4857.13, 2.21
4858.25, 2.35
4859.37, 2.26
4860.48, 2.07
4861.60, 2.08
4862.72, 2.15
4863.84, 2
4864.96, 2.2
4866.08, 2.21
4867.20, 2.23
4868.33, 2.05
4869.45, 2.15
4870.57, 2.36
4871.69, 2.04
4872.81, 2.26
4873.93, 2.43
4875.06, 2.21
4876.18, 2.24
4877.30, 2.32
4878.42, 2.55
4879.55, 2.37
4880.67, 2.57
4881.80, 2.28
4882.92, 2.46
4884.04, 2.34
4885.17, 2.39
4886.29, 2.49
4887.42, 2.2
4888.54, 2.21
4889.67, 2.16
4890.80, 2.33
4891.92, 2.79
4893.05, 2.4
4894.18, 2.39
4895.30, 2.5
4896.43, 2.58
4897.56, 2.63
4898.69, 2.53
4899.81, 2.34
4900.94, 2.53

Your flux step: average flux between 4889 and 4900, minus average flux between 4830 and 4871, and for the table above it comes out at 0.11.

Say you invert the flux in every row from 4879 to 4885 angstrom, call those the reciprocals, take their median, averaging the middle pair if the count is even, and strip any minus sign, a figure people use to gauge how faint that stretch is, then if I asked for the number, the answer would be 0.42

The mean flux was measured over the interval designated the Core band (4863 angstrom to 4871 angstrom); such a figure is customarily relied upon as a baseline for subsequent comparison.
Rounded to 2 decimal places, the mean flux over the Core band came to 2.17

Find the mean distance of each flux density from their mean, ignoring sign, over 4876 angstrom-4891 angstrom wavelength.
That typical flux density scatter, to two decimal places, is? 0.10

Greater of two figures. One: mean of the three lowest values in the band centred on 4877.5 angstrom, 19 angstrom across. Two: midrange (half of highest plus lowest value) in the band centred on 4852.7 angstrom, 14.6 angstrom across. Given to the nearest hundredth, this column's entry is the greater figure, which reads 2.52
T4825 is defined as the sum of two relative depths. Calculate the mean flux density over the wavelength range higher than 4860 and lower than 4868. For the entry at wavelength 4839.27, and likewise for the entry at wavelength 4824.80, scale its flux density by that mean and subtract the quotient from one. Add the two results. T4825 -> -0.46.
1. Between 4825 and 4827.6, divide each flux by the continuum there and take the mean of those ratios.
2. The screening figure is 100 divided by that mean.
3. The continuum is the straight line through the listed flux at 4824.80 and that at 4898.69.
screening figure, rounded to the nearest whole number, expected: 101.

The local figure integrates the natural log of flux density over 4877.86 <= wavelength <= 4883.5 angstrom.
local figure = 5.0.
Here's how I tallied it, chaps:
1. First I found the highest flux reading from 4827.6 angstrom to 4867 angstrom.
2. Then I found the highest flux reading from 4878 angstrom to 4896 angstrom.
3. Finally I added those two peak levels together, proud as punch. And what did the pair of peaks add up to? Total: 5.64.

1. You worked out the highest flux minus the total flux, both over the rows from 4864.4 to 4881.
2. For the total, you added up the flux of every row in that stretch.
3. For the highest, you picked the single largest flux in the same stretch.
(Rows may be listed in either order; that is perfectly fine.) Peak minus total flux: -31.6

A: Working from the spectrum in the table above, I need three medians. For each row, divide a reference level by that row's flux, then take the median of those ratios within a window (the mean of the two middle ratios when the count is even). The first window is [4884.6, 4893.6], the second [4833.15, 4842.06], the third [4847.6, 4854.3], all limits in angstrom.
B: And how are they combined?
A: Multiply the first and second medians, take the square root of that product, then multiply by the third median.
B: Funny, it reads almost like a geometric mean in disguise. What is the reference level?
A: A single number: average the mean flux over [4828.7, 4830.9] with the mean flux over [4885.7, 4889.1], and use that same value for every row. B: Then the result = 0.95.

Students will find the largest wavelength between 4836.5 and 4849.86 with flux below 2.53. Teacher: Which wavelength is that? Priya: 4849.31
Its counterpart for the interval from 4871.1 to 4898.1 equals 4895.30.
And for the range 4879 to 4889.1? 4888.54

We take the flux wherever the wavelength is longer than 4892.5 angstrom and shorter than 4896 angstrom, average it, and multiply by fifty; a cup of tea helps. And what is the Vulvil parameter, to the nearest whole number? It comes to 122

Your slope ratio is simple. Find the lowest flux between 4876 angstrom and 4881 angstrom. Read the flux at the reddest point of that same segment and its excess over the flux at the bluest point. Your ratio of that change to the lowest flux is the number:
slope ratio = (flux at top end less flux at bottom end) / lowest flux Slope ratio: 0.15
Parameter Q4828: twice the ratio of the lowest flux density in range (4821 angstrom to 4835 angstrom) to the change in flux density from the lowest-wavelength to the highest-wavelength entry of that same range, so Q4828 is -147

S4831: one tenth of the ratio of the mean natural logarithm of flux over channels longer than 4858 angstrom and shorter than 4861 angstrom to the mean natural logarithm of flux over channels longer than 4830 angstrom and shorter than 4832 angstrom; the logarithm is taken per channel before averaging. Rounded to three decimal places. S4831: 0.092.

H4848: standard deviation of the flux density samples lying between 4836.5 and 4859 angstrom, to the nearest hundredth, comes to 0.18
